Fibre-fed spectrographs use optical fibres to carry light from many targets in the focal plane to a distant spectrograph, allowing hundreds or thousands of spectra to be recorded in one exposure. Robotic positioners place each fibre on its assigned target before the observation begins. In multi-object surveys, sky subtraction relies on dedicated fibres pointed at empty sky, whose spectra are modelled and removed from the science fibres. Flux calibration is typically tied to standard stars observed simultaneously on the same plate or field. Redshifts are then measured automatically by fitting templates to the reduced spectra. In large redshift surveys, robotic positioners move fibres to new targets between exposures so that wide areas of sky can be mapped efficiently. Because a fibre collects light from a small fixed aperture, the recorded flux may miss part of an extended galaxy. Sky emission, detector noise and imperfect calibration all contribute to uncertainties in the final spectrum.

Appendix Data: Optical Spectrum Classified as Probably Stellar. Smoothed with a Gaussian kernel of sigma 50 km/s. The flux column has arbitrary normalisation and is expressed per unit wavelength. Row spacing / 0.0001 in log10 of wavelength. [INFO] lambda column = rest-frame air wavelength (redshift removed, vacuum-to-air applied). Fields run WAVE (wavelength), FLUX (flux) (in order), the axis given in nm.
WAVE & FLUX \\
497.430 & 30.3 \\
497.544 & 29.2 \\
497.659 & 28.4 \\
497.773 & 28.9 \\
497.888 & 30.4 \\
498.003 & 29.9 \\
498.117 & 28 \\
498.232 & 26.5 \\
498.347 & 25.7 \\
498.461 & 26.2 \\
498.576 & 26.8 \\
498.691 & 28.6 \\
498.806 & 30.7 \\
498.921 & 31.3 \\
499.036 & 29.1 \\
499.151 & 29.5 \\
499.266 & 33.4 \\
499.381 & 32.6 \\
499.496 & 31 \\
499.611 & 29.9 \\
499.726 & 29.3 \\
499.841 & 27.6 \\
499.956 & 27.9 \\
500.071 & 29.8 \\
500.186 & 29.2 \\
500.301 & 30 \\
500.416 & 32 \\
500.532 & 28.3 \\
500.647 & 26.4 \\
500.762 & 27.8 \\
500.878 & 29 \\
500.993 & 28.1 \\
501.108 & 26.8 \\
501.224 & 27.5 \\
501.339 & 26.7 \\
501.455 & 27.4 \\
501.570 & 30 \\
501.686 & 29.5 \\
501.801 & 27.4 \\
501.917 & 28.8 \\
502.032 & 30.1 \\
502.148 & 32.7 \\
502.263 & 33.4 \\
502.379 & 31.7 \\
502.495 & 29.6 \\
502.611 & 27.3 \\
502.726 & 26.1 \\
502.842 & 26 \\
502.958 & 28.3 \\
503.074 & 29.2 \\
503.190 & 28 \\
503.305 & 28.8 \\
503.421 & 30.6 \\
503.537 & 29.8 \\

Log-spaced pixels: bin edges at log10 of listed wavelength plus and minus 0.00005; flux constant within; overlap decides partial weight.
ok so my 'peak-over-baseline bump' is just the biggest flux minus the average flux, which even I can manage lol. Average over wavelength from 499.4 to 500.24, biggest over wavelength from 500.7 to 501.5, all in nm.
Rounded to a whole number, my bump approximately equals 0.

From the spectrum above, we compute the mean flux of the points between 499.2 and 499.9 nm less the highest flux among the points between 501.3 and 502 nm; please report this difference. 1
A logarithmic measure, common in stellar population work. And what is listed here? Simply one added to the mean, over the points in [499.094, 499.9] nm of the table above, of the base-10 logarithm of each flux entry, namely 2.483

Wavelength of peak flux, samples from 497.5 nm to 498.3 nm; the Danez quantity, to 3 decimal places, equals 497.888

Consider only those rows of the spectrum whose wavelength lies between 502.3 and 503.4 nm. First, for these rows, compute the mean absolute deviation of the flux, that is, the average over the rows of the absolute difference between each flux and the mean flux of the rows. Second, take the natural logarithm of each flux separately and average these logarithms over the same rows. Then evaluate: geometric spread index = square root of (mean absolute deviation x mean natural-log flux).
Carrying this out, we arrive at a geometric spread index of 2.11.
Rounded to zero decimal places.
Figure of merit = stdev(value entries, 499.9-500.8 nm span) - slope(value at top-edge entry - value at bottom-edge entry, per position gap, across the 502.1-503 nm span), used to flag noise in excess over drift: 7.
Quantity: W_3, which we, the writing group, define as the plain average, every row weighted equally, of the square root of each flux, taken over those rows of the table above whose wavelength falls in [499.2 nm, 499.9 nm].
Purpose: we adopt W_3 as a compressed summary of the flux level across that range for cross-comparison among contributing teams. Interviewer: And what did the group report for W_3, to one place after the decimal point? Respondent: 5.5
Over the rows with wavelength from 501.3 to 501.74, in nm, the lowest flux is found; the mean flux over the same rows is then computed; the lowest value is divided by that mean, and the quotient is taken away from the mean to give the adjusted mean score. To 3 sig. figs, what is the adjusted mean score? 27.5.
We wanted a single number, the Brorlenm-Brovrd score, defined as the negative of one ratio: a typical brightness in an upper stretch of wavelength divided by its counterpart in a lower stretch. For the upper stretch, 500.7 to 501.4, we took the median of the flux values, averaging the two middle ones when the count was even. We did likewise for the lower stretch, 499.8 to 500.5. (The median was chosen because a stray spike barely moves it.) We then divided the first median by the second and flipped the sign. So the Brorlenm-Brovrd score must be -0.94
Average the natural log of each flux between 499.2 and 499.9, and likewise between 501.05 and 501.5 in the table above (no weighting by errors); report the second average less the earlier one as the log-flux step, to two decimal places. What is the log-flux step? -0.12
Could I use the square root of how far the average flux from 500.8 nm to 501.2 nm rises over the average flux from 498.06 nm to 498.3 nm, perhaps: 0.8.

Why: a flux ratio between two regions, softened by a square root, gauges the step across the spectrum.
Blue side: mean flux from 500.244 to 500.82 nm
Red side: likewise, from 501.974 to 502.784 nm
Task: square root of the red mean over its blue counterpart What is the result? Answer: 1.02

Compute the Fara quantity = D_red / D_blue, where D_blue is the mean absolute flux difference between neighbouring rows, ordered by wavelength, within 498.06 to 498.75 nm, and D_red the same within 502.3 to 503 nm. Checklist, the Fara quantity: 1.5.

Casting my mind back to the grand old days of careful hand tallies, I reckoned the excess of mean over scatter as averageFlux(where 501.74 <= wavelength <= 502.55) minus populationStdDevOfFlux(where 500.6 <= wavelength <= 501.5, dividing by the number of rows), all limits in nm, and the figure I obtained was 29.7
